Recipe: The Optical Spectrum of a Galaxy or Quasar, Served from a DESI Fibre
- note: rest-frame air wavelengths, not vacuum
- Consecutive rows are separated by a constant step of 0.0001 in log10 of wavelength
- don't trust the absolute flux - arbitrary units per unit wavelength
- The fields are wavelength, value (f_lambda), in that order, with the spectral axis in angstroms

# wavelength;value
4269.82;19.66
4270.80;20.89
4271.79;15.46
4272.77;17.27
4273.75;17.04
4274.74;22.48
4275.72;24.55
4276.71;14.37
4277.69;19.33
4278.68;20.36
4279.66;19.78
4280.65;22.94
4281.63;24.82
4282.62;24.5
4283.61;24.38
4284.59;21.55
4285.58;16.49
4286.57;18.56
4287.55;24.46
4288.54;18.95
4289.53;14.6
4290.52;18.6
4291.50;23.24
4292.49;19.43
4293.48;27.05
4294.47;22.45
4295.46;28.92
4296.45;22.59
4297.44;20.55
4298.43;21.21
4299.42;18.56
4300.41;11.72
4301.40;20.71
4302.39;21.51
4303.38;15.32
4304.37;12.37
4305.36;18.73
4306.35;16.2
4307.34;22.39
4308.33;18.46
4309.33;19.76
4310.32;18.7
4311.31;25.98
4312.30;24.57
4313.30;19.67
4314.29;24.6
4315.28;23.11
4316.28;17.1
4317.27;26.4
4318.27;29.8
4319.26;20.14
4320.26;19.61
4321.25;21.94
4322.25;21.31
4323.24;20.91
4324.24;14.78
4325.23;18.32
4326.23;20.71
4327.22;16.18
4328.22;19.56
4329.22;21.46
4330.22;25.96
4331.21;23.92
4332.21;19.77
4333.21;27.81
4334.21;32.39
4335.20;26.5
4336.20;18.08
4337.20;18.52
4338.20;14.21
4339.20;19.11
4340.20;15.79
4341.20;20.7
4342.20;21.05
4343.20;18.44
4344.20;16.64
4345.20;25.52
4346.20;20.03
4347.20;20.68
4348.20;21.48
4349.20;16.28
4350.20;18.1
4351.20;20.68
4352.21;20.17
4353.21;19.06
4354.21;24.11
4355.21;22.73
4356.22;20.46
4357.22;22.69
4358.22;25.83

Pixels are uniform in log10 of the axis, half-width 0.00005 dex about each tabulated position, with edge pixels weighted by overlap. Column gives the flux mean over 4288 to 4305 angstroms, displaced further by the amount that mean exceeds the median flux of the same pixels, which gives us 19.2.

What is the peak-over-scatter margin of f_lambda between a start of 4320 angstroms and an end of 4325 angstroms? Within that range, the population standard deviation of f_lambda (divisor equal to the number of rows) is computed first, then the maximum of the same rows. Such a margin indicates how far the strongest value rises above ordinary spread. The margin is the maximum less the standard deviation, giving 19.4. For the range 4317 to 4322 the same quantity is 25.9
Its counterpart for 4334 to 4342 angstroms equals 26.8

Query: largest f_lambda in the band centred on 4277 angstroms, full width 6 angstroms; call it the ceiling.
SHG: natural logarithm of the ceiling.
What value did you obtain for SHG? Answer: 3.20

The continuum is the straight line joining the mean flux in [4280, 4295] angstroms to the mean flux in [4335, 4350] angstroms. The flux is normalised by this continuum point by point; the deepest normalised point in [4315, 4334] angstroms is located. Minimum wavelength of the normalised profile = 4324.24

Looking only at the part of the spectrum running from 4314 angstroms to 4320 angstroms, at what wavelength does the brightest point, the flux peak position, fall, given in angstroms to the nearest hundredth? 4318.27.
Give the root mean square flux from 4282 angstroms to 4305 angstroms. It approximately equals 20.8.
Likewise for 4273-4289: 21.2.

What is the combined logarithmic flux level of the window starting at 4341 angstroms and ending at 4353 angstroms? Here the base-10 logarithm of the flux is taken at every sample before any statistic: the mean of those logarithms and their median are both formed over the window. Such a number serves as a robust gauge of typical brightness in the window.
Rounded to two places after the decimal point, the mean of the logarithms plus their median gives 2.61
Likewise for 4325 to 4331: 2.61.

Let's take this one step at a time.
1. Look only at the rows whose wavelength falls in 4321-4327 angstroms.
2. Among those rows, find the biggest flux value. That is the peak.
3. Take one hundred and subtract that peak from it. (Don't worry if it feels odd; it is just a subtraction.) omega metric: 78.1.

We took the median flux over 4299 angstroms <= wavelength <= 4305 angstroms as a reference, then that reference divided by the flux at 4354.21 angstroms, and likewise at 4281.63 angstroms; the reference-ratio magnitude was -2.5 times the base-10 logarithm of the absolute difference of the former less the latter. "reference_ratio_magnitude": 4.2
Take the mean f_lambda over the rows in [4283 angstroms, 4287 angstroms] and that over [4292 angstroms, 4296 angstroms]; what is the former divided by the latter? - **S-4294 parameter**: 0.83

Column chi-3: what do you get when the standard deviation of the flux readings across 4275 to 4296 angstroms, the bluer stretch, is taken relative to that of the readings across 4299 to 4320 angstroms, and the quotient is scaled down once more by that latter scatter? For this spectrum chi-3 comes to 0.19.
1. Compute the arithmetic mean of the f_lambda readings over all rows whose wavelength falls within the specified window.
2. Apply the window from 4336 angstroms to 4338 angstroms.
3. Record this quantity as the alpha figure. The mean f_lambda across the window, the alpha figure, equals 18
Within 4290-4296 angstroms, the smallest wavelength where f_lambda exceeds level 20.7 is 4291.50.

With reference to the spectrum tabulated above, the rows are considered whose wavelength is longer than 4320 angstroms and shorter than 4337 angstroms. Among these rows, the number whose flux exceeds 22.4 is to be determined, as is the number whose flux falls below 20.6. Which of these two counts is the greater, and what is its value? 7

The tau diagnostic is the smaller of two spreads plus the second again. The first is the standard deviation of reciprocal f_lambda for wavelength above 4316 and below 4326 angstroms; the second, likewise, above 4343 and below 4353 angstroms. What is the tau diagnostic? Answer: 0.013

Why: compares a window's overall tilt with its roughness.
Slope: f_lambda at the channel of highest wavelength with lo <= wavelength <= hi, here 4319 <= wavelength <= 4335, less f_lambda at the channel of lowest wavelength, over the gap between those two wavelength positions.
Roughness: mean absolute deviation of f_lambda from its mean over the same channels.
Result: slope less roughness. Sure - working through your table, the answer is -2.22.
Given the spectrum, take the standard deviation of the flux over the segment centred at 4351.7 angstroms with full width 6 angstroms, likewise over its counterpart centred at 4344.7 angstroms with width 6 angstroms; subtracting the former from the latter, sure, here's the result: 0.3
